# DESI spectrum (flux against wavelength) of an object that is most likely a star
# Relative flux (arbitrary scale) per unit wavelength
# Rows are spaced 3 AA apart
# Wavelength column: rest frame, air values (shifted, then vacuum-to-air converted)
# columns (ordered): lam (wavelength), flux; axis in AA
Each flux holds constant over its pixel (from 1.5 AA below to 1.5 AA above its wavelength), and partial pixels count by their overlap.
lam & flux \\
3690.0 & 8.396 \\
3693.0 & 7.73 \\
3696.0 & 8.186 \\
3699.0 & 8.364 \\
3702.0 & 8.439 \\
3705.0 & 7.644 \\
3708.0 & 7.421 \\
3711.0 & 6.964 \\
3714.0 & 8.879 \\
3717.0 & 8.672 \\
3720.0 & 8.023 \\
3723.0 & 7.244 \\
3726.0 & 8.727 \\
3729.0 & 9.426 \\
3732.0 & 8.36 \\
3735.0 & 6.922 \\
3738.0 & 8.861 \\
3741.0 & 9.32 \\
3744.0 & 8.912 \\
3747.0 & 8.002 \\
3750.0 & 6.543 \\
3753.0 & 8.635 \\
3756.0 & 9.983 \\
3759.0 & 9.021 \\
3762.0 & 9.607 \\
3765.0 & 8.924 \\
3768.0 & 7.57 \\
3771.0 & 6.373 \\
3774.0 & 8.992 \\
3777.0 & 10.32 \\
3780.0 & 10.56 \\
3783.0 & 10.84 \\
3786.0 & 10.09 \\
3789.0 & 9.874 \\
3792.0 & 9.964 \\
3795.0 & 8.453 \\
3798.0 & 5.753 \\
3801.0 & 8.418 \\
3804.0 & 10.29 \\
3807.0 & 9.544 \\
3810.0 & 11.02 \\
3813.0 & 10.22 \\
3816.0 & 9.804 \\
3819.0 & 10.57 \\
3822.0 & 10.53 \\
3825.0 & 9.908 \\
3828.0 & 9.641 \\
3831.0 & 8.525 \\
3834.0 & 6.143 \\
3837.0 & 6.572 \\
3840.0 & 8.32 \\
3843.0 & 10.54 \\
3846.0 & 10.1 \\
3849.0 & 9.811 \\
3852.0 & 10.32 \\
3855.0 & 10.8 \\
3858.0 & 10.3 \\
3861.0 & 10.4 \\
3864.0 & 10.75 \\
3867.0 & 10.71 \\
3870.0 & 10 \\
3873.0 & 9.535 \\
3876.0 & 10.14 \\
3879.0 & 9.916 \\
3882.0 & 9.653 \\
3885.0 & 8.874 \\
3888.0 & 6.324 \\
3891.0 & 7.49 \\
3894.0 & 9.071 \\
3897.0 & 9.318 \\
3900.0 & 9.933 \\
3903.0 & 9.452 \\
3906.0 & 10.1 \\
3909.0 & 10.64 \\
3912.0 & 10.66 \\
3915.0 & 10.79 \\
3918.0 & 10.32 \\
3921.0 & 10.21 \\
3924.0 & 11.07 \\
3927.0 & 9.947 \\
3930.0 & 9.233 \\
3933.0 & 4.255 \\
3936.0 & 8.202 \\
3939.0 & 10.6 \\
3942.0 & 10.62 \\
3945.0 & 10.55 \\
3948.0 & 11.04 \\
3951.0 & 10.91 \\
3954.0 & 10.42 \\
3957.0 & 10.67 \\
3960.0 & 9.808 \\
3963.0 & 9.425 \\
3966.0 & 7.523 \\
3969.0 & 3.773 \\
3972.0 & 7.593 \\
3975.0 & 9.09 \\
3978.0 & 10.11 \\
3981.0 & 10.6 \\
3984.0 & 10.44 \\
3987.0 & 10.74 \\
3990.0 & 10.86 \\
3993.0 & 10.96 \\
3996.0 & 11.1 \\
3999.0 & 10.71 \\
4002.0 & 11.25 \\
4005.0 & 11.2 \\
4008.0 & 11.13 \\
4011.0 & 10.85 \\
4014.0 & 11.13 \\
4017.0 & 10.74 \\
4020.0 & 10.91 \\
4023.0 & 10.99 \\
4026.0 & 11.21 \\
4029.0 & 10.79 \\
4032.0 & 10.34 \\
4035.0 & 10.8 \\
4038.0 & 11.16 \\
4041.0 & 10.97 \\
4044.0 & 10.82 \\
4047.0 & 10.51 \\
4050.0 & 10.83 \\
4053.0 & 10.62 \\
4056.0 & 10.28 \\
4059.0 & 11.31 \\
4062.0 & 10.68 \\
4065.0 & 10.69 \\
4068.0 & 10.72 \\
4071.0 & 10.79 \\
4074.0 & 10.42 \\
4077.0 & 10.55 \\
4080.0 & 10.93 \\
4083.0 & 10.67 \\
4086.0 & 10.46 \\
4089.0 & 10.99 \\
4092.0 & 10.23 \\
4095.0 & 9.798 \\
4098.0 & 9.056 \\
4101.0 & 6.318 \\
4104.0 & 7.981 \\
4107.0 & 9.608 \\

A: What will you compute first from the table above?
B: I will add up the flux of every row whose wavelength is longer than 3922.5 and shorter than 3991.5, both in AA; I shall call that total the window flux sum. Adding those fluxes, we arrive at 217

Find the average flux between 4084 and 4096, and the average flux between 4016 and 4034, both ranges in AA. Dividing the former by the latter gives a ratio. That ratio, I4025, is 0.96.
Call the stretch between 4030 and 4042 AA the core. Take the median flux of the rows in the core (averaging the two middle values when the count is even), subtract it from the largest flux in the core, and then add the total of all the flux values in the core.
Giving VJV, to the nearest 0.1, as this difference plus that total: 43.5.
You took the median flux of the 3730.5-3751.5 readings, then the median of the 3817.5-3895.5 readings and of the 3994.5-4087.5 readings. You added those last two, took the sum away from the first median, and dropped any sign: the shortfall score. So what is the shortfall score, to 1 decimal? 12.4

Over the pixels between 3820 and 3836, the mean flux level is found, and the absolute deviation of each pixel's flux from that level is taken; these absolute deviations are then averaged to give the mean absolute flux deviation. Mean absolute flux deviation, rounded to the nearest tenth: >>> 1.3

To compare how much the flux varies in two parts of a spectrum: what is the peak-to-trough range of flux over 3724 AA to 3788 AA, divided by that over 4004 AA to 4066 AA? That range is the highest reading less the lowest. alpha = 4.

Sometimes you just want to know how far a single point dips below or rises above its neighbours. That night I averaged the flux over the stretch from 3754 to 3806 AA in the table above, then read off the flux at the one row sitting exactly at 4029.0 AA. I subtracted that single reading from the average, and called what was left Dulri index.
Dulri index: -1.67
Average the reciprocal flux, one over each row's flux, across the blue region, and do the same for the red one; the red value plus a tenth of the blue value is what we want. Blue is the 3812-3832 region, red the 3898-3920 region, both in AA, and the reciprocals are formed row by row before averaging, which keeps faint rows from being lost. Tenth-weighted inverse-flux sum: 0.108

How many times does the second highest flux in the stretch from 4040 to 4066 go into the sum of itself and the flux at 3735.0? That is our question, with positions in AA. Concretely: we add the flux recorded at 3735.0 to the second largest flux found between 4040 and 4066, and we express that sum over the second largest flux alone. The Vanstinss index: 1.63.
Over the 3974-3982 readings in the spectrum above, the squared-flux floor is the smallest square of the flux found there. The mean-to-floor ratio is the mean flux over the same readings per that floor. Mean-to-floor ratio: 0.12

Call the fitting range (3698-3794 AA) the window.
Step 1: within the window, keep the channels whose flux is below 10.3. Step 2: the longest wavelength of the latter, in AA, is 3792.0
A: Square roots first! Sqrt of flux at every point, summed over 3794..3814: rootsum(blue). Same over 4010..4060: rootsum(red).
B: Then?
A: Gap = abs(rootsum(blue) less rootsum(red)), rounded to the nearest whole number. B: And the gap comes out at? 35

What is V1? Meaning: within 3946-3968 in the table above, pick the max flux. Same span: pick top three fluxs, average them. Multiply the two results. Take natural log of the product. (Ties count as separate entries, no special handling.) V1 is 4.79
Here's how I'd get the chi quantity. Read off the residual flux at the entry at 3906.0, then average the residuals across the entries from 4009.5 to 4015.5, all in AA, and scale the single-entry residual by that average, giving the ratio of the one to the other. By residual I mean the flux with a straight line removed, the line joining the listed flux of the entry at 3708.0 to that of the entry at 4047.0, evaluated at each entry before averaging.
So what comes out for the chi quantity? 1.1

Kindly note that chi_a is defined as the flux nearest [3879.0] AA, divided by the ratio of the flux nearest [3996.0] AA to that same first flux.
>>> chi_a 9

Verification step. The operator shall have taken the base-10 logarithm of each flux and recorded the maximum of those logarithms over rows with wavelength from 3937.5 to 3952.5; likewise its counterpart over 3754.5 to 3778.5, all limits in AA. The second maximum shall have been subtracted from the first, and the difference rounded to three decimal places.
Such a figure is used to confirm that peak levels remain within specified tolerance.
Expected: 0.029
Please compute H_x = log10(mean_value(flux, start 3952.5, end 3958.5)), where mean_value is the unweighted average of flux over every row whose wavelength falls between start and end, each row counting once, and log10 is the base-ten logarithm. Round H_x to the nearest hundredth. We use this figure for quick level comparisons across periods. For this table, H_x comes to 1.02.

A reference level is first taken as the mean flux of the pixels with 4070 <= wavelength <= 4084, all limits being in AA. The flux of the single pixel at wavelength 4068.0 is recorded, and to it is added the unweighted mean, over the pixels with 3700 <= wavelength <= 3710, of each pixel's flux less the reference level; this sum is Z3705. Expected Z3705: 7.9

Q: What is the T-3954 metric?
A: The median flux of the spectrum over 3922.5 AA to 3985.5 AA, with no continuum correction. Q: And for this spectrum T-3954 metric 10.1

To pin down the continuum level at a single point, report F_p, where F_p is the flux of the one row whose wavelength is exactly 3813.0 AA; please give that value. 10.22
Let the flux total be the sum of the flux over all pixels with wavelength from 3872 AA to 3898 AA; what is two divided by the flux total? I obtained 0.025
